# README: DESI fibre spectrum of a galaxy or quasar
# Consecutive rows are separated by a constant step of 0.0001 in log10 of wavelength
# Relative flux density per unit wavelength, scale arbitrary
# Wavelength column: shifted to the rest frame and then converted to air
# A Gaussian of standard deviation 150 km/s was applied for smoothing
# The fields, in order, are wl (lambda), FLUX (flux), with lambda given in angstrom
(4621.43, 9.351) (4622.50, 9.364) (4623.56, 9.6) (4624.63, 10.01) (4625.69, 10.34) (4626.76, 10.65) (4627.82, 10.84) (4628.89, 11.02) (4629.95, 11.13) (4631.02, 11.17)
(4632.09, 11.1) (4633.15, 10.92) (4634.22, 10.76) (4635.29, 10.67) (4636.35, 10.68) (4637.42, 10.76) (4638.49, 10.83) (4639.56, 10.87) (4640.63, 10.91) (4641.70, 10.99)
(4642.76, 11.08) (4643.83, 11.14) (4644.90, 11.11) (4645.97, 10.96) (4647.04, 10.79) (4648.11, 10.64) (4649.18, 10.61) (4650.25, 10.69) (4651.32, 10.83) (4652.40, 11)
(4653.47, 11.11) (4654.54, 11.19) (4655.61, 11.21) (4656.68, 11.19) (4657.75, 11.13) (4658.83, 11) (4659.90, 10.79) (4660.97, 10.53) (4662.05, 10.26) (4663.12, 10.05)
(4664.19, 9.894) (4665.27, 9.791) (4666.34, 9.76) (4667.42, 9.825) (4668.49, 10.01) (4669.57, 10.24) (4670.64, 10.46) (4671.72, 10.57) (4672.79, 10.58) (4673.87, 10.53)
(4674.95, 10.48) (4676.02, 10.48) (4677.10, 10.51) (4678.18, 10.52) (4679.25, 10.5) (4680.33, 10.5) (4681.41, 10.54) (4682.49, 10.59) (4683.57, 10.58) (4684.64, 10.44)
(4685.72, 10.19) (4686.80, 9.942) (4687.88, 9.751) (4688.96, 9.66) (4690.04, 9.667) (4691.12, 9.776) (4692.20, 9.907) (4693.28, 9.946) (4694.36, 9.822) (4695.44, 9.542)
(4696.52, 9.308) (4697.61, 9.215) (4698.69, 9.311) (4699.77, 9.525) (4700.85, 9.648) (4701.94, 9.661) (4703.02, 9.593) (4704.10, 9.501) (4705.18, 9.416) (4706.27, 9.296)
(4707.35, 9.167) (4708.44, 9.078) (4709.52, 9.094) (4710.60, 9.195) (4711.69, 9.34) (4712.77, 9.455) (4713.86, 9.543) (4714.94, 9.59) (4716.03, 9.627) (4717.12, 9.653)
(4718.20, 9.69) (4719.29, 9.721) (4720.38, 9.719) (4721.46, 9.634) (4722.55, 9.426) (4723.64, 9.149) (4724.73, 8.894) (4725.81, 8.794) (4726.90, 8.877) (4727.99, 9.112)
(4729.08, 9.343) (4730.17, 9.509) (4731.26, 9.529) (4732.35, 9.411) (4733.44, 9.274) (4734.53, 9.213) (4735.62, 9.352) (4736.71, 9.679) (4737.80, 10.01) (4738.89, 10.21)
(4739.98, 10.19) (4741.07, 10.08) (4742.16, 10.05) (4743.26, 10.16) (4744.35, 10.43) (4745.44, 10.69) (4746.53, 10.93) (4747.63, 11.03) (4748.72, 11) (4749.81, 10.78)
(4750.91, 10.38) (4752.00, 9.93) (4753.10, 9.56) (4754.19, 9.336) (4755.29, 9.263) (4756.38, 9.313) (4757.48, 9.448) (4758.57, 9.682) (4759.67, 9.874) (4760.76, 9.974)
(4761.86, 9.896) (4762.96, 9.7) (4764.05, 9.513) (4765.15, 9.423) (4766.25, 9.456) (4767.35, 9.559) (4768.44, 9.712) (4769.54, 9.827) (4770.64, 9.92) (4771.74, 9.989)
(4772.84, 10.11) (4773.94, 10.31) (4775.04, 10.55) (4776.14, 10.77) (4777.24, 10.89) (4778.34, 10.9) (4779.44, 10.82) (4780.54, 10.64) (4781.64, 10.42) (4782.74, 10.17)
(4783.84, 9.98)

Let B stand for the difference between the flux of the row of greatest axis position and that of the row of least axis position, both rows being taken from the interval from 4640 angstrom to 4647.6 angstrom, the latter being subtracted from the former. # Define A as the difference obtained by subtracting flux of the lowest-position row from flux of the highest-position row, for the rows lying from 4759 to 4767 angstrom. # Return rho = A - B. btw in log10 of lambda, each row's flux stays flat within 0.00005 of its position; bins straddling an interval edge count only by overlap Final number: -0.3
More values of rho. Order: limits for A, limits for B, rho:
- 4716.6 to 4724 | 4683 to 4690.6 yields 0.4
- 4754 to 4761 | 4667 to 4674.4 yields -0.1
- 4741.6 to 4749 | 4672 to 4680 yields 1.0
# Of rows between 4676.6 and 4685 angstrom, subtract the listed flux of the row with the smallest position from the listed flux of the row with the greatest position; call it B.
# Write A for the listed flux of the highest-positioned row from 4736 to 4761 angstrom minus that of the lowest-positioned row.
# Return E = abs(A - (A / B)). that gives 4.5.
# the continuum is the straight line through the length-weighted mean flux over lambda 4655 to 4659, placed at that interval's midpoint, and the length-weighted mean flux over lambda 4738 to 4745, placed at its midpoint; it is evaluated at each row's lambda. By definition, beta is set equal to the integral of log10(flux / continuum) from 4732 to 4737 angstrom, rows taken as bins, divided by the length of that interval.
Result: -0.040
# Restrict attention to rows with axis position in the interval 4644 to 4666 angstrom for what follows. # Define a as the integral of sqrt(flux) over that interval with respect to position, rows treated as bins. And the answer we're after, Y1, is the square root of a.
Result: 8.49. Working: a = 72.1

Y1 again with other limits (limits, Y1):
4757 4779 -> 8.34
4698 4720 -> 8.22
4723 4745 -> 8.25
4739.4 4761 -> 8.29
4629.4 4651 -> 8.44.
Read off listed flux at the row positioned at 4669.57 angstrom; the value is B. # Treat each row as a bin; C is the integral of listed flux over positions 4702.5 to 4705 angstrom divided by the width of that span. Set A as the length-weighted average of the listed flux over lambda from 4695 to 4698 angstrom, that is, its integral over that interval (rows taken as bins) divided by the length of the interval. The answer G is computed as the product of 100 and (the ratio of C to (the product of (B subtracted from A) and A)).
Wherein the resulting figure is -113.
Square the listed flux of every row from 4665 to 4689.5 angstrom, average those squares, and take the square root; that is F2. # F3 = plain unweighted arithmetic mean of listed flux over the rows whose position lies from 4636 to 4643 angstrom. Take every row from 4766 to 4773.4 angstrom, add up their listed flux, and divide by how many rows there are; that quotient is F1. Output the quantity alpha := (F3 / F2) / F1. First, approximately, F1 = 9.8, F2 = 10.3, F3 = 10.9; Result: 0.108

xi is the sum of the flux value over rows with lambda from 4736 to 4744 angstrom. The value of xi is 70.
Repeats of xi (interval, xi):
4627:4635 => 77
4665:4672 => 71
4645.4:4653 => 76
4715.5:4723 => 67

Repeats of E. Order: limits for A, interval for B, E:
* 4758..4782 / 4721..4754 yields 10.7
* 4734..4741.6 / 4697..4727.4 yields 3.4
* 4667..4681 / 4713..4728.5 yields 2.2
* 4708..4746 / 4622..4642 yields 0.6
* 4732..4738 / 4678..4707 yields 1.1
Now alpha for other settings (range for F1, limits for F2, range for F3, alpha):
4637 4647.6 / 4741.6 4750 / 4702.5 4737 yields 0.080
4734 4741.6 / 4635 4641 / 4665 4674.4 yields 0.096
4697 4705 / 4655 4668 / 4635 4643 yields 0.109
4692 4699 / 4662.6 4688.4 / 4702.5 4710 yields 0.094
